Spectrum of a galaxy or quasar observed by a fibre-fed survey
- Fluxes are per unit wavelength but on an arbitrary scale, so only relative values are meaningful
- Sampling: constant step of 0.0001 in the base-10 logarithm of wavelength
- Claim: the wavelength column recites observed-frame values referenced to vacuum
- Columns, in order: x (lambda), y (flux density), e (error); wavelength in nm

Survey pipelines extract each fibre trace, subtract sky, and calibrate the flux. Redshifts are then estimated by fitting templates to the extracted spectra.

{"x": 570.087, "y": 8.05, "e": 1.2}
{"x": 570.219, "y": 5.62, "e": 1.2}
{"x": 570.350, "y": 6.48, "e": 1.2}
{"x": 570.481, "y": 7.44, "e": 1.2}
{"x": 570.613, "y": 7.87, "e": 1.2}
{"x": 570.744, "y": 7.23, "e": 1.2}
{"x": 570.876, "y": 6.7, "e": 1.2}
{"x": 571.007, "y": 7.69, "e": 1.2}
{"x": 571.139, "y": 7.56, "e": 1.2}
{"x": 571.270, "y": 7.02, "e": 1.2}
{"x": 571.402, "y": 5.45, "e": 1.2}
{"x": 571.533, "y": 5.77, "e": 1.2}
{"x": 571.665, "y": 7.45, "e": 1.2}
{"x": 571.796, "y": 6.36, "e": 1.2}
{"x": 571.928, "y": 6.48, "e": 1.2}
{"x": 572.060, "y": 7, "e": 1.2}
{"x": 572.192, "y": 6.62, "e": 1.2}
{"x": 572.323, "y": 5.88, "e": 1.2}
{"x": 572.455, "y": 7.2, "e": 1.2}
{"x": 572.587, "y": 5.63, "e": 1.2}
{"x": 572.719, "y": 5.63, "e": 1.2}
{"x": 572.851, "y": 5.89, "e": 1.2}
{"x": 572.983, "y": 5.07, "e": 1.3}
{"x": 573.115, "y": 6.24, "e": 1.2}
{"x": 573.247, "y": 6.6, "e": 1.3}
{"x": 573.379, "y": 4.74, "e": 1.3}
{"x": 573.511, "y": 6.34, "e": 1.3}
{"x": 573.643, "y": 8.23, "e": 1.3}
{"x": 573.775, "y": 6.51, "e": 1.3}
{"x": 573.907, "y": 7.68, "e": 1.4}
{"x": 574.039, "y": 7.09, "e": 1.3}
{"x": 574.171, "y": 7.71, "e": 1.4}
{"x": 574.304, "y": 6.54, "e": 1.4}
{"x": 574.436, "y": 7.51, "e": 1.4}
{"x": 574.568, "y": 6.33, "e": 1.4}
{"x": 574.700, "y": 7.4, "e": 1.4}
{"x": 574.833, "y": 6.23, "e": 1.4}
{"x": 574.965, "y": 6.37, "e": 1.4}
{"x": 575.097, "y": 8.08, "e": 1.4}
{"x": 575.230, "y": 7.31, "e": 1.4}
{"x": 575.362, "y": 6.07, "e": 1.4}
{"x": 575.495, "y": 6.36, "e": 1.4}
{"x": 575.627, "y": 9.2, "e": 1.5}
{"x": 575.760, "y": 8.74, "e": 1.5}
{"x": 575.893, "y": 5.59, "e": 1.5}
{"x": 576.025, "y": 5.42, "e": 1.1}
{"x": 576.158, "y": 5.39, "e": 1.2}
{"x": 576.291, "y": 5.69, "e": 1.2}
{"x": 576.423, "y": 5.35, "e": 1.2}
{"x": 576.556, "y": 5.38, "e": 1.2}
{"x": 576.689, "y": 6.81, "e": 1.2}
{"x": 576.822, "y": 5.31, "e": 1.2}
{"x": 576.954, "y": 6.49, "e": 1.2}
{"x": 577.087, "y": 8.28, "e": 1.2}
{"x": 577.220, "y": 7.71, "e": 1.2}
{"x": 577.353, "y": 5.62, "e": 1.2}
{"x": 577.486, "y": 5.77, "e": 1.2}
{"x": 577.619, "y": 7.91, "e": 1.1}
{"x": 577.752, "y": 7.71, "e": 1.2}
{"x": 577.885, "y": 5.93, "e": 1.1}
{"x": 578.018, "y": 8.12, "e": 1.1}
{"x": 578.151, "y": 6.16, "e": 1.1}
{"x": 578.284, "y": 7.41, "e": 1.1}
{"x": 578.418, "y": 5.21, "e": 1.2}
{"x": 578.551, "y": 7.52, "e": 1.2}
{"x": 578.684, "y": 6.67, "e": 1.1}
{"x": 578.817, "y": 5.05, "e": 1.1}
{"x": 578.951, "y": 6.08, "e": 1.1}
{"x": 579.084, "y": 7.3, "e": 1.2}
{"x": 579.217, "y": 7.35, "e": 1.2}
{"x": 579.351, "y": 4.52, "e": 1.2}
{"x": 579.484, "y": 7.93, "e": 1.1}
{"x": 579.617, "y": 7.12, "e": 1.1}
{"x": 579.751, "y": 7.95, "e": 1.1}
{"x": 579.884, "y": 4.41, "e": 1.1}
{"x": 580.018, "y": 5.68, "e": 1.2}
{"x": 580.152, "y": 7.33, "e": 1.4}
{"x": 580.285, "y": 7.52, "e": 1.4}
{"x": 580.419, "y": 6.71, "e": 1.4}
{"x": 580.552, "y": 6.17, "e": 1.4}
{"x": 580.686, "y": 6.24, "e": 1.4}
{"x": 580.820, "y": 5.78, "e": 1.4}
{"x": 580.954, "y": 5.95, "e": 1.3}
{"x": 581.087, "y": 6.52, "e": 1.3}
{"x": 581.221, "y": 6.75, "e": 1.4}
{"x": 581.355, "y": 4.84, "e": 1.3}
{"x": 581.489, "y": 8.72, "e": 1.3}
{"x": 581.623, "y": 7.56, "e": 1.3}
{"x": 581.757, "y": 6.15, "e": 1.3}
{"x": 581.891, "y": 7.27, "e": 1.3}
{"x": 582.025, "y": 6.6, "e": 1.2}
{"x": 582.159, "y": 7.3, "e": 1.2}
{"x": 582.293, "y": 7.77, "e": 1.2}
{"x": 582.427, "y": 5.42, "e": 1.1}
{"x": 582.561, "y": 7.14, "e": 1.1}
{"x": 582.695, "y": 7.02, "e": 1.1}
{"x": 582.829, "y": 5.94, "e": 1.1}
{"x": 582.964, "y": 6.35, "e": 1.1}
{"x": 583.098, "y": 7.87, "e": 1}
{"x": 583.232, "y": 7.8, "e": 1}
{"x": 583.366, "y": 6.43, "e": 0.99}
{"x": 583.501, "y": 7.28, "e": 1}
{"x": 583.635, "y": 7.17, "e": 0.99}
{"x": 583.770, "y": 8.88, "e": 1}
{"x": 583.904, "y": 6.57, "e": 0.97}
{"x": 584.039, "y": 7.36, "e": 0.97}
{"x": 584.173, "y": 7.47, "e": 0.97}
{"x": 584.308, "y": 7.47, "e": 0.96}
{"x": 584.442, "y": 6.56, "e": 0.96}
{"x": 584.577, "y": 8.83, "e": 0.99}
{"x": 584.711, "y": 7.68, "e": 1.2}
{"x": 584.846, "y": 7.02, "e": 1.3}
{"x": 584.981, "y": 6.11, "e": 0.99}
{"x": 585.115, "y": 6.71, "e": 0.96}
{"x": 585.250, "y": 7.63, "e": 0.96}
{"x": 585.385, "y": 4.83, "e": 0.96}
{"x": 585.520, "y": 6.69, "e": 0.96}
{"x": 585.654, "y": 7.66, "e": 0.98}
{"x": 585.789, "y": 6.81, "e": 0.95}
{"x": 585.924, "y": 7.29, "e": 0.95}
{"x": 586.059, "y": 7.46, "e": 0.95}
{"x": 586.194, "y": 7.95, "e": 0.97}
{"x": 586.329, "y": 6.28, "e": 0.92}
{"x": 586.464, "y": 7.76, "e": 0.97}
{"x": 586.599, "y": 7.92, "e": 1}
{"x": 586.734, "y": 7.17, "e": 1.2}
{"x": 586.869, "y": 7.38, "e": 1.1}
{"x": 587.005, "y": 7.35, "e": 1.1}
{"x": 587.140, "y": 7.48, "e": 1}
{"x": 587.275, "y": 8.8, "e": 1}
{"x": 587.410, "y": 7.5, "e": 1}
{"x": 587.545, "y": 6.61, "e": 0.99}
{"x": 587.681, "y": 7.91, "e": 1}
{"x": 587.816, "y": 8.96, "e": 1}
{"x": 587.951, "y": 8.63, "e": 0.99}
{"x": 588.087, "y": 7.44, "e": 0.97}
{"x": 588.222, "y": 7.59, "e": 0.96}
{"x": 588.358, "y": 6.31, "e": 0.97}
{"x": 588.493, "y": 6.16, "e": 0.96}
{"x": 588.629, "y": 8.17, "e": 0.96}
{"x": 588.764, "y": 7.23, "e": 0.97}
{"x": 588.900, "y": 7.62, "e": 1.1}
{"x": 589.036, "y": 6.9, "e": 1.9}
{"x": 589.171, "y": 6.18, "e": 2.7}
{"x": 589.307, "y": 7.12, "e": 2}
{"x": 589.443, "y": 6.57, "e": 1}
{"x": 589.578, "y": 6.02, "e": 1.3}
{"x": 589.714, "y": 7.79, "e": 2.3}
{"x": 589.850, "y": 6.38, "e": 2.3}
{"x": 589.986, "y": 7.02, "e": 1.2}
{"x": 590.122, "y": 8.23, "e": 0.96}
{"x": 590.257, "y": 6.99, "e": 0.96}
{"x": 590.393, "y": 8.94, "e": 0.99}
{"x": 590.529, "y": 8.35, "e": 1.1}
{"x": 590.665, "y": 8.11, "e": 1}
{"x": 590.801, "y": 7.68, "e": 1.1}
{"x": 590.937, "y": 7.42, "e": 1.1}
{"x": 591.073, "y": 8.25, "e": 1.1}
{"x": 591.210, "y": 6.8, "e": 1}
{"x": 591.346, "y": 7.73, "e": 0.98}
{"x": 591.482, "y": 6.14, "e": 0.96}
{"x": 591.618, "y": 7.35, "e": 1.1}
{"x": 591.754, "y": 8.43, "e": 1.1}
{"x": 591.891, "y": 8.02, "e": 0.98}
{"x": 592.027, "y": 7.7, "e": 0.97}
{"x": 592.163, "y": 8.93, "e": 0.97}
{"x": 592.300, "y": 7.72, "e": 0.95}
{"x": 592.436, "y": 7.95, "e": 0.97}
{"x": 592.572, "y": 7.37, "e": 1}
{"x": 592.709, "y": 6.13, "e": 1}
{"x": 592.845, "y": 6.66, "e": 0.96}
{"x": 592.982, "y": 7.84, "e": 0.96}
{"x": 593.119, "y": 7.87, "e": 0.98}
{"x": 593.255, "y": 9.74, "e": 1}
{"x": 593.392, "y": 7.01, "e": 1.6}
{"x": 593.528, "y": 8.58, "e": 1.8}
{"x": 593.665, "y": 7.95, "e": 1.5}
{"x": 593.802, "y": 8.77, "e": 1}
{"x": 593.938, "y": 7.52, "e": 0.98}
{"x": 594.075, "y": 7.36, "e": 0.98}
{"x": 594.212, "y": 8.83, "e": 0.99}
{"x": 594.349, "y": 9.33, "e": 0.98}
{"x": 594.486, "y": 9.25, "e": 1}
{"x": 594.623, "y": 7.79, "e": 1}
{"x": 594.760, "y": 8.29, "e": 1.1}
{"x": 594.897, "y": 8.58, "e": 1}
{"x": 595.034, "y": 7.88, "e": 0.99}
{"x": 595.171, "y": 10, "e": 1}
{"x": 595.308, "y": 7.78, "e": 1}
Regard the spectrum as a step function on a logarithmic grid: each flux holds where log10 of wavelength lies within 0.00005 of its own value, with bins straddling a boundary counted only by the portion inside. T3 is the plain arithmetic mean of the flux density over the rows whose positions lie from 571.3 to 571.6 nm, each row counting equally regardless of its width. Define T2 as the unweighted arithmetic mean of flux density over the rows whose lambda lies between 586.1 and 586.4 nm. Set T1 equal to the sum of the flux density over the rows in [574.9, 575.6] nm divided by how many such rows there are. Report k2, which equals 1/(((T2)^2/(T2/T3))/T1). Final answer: 0.171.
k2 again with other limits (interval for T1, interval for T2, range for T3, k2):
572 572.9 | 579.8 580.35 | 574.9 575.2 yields 0.139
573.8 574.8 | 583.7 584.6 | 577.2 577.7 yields 0.140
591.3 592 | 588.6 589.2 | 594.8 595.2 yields 0.118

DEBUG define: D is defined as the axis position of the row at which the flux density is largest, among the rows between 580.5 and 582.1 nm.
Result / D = 581.489 nm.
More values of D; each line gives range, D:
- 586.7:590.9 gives 587.816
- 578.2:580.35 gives 579.751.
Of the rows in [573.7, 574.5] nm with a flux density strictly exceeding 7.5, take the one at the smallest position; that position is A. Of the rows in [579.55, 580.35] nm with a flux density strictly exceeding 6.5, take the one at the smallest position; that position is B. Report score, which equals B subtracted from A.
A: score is -5.71 nm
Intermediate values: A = 573.907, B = 579.617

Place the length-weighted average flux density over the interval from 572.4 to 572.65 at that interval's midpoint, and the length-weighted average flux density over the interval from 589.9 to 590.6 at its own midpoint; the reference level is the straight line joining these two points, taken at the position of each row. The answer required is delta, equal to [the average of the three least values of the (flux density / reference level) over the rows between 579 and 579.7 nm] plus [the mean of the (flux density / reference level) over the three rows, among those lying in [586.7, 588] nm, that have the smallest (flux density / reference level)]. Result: 1.83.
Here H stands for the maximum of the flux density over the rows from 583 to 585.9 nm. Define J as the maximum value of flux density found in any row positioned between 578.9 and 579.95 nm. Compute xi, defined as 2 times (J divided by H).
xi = 1.79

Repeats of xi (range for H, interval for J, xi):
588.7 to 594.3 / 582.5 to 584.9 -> 1.82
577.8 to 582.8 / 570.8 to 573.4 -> 1.76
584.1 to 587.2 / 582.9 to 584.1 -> 2.01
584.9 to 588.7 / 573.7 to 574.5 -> 1.72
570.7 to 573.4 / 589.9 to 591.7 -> 2.33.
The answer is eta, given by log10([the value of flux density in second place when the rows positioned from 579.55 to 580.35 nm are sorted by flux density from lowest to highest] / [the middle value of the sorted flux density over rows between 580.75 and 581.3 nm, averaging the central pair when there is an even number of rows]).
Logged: -0.040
